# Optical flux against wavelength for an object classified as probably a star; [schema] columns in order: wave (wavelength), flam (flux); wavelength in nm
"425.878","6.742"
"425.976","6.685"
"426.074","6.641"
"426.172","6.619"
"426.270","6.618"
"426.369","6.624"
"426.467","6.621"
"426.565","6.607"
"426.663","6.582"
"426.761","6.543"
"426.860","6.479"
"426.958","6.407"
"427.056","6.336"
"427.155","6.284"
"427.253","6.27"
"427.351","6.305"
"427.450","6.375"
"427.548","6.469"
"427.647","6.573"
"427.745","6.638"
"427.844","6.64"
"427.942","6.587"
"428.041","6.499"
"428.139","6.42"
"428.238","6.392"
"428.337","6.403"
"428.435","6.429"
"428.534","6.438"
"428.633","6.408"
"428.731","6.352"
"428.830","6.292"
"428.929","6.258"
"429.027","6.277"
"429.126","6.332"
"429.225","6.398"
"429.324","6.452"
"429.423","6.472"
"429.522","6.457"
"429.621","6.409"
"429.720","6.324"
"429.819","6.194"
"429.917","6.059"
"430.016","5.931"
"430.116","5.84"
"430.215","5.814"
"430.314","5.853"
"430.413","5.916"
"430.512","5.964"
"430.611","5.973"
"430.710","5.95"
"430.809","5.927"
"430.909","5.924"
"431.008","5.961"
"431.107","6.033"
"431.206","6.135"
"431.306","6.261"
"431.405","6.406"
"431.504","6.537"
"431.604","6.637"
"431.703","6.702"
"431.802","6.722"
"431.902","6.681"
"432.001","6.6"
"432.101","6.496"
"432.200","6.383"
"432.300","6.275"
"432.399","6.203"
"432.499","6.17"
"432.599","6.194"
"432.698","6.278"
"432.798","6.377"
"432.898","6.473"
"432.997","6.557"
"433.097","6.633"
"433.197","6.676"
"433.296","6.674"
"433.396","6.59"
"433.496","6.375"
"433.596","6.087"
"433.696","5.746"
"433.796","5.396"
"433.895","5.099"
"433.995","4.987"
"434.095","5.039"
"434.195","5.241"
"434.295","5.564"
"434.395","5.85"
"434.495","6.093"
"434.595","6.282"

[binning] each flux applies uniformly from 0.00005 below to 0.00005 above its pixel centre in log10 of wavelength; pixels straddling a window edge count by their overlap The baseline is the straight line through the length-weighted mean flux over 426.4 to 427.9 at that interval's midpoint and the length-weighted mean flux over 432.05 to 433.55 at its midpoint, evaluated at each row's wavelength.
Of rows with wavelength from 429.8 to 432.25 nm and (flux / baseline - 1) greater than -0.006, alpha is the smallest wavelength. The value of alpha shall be 431.405 nm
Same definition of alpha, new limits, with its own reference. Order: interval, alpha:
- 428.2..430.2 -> 428.435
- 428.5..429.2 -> 428.534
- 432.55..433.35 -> 432.898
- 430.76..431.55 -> 431.405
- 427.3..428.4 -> 427.548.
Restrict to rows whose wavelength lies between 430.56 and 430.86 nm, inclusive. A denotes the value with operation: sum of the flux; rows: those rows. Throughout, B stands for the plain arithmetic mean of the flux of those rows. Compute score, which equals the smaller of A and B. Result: 5.95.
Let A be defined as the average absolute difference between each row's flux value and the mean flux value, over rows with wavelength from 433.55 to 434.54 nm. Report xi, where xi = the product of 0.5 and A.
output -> 0.18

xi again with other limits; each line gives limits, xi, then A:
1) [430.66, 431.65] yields 0.11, 0.23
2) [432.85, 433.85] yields 0.17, 0.35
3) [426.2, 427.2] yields 0.05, 0.11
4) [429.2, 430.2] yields 0.10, 0.20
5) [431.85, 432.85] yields 0.07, 0.14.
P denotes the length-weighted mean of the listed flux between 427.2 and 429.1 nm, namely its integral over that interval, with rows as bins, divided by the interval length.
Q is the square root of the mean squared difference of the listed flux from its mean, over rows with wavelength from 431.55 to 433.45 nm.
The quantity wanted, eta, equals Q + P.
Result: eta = 6.6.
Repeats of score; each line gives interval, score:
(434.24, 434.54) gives 5.84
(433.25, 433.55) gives 6.55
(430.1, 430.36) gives 5.84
